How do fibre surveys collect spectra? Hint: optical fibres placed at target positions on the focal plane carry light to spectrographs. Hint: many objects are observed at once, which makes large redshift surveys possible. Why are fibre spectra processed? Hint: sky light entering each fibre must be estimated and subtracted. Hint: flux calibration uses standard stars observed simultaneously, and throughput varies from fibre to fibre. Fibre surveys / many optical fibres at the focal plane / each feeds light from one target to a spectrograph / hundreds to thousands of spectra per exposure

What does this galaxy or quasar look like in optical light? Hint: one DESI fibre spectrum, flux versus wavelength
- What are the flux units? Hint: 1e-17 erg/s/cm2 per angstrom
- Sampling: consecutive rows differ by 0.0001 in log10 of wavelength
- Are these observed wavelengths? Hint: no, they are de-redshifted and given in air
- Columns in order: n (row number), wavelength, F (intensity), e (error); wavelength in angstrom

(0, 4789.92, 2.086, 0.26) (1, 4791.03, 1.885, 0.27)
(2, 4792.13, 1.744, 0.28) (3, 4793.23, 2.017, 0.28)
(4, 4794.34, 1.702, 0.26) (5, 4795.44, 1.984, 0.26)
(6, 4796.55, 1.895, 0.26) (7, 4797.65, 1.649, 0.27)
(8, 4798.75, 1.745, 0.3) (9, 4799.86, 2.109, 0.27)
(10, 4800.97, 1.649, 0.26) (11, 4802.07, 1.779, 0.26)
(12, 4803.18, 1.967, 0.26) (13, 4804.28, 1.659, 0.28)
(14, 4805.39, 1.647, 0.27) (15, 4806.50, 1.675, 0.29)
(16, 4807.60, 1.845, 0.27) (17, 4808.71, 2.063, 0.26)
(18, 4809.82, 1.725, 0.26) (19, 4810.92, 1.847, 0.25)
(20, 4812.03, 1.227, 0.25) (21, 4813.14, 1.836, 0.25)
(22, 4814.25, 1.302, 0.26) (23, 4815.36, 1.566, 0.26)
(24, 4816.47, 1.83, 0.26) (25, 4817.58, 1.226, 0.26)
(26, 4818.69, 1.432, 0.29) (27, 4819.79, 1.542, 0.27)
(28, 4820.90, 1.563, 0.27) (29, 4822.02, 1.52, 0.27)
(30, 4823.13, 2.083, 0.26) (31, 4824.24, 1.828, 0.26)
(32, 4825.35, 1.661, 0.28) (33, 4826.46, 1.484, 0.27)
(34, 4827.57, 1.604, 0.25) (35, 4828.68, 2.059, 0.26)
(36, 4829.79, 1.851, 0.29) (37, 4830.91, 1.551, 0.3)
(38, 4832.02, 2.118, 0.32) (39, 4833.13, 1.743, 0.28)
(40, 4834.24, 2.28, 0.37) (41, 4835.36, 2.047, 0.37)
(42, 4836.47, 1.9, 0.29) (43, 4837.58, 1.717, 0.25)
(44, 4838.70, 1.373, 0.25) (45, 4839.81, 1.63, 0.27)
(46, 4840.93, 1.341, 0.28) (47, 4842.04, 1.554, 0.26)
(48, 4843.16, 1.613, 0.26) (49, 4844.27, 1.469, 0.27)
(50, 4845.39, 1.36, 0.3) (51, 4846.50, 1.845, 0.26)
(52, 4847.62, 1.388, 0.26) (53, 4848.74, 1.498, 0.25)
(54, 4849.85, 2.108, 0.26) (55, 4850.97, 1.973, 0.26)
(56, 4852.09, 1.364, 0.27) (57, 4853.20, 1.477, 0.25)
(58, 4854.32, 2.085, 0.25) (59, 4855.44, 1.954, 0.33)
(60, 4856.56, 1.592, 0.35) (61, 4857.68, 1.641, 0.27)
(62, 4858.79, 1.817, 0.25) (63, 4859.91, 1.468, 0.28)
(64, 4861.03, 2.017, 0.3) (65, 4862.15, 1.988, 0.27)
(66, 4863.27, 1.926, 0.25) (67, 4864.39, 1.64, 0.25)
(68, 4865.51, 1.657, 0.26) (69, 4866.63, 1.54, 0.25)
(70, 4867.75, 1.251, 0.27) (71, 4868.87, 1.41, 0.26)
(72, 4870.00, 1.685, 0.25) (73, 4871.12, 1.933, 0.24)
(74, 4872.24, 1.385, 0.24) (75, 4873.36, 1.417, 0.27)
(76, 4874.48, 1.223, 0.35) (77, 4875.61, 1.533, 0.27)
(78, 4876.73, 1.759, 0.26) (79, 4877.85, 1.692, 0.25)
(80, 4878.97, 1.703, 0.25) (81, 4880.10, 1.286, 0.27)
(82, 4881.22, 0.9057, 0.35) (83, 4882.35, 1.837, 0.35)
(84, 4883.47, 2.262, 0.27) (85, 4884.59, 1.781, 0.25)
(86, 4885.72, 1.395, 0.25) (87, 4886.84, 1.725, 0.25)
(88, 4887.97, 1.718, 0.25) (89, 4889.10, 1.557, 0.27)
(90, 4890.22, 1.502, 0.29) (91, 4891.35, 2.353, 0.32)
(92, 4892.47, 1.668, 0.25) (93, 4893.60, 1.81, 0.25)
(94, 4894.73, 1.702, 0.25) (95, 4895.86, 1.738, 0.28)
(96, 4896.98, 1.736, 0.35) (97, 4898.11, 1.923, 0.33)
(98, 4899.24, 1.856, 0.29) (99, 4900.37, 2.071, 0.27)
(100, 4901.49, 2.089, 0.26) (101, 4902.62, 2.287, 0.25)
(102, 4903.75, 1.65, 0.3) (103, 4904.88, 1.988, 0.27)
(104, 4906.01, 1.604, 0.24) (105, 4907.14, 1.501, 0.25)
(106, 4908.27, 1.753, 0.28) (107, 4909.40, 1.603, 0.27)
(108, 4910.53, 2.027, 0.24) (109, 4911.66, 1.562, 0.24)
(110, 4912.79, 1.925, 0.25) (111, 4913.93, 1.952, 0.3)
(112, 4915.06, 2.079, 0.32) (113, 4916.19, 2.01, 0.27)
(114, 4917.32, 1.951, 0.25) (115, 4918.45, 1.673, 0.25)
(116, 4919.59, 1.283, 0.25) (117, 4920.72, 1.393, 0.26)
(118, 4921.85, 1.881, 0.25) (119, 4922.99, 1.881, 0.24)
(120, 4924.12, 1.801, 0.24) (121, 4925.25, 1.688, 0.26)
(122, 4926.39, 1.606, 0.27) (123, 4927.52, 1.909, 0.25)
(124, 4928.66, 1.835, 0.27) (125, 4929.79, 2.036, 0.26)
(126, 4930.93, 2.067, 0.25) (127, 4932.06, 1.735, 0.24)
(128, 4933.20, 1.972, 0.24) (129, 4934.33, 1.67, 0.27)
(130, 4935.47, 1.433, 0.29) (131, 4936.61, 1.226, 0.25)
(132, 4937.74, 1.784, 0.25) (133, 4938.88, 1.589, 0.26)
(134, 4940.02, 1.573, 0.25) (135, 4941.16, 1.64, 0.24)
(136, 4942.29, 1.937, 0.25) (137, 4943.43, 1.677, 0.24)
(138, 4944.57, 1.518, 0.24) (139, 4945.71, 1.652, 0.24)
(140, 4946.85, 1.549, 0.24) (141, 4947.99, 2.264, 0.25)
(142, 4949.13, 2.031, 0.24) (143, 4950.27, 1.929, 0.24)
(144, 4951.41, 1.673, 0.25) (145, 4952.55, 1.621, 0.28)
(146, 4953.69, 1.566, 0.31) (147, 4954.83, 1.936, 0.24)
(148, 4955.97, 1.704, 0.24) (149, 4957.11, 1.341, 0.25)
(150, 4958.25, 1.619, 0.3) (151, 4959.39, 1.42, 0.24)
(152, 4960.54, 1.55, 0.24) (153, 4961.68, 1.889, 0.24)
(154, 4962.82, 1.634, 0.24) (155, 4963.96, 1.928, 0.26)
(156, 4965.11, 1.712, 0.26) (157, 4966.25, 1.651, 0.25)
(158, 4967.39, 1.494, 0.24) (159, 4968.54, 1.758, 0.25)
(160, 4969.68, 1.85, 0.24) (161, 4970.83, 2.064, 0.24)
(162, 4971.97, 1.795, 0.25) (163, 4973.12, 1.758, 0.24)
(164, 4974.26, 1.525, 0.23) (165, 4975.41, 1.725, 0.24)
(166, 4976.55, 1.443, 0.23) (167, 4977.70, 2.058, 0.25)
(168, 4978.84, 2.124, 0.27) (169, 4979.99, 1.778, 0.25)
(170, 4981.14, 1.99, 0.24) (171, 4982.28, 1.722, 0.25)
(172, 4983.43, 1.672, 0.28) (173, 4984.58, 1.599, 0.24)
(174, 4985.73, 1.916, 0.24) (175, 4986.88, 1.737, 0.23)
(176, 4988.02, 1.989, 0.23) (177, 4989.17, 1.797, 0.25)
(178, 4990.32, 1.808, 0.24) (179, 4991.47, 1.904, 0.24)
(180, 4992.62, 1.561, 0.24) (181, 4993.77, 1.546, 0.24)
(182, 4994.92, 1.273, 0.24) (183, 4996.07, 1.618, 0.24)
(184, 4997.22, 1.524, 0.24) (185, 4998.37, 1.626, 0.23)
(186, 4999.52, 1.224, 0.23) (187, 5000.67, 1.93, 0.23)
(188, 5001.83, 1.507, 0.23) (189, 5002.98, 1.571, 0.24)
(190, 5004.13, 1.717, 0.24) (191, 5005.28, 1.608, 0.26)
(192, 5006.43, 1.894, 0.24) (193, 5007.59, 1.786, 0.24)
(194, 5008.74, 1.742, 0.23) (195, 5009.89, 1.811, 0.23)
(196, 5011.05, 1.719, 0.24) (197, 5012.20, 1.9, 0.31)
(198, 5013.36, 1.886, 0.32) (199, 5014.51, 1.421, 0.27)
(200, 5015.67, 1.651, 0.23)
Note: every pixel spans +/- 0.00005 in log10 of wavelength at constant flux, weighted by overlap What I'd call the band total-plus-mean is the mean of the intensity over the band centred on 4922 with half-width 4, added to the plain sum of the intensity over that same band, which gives 13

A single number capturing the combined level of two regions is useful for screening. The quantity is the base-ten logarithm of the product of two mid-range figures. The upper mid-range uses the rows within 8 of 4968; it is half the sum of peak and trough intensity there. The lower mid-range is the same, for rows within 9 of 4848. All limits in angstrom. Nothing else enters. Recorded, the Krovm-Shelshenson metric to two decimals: 0.49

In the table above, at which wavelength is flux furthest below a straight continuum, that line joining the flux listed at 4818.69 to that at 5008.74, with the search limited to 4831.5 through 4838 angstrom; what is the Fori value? 4837.58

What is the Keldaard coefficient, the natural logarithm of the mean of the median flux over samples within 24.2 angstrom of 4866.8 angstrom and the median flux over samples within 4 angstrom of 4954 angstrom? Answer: 0.505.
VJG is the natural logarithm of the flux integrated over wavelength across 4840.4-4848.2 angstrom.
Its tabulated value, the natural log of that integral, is 2.47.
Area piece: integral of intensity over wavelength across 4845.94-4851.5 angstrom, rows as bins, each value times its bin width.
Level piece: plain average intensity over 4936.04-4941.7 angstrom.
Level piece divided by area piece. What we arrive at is 0.16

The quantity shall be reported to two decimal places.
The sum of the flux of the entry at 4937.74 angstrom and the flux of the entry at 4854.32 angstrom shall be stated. 3.87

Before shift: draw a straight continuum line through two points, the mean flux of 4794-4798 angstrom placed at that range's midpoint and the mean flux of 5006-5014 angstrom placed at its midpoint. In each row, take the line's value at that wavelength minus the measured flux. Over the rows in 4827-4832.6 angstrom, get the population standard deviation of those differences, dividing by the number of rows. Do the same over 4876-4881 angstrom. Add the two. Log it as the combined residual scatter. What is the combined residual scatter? 0.42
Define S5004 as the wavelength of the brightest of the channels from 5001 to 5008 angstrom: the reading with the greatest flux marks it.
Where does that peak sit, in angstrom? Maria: 5006.43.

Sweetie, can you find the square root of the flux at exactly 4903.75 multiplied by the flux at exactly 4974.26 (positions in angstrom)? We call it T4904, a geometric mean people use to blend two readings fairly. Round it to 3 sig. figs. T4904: 1.59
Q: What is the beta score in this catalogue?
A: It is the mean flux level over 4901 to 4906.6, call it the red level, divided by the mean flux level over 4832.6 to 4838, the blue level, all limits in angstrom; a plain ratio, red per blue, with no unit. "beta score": 0.99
